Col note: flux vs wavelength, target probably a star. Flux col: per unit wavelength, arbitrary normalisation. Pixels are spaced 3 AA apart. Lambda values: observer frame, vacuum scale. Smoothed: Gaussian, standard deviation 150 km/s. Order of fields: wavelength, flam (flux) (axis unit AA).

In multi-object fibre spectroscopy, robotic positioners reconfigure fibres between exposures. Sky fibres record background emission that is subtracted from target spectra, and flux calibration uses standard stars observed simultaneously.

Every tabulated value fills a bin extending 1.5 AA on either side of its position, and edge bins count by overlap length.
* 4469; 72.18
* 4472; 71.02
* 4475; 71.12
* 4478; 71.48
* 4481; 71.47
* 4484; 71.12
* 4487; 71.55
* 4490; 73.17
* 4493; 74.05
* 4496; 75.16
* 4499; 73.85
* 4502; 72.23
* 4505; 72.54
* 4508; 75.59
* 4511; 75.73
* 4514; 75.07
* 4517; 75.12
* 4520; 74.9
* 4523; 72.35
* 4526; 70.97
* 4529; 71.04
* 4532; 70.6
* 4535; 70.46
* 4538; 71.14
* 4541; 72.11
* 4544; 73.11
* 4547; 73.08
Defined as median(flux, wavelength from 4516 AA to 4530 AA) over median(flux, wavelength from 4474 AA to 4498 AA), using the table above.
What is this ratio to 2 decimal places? 1.01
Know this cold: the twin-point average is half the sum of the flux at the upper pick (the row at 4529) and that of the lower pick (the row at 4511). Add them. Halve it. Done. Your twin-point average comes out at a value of 73.4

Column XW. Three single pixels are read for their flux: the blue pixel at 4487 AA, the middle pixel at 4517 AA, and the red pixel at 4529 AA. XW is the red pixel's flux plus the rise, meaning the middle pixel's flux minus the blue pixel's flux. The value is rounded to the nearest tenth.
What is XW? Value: 74.6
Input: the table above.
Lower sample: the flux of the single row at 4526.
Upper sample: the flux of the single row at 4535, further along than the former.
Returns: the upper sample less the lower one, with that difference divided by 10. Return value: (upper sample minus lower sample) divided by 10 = -0.05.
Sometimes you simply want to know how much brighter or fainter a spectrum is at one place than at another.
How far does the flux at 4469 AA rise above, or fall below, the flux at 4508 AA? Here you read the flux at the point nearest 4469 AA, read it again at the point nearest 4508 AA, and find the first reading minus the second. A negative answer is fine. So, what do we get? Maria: -3.4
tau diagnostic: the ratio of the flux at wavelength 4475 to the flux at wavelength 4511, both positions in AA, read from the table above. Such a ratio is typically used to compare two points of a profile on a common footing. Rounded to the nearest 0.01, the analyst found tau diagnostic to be 0.94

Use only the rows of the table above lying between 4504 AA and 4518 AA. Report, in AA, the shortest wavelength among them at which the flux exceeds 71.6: 4505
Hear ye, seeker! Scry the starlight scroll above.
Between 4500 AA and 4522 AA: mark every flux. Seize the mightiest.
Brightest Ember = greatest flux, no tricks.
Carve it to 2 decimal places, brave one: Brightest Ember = 75.73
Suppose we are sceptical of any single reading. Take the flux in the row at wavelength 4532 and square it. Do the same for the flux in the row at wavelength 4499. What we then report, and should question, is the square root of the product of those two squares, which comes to 5214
